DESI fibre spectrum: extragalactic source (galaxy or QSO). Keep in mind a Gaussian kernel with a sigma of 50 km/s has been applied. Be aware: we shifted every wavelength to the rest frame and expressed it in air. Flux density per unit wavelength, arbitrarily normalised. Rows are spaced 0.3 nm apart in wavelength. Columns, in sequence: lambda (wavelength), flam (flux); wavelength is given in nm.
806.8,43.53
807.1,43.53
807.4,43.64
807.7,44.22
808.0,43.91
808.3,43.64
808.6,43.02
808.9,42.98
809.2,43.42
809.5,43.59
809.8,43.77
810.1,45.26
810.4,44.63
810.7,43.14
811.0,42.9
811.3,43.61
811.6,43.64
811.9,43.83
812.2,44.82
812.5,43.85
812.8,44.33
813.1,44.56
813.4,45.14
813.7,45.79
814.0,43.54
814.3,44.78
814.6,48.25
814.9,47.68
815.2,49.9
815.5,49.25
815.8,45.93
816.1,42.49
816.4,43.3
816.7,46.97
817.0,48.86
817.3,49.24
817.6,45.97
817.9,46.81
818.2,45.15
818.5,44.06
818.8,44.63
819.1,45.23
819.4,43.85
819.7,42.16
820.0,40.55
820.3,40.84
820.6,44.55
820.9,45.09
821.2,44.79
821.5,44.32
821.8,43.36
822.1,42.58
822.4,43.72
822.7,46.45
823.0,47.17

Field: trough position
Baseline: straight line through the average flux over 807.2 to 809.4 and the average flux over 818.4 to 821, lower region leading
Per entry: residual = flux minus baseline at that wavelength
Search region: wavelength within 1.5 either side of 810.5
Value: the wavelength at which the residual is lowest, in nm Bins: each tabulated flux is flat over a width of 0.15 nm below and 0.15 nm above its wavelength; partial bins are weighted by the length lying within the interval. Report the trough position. 811.0 nm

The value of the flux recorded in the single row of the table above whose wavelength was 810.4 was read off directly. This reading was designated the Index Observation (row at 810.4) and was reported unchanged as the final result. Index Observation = 44.63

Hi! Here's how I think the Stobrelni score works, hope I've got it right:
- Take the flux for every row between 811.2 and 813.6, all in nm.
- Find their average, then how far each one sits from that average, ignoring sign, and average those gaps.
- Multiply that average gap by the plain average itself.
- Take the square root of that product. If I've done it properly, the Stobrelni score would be 4.7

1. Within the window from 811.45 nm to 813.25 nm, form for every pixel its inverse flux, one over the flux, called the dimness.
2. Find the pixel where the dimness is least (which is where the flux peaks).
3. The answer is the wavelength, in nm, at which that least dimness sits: 812.2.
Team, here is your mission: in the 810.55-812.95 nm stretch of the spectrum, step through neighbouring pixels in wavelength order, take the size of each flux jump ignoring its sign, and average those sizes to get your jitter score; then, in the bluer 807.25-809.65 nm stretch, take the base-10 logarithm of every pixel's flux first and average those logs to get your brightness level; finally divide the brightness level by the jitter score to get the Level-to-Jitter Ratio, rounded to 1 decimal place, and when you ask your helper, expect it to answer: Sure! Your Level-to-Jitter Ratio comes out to 3.2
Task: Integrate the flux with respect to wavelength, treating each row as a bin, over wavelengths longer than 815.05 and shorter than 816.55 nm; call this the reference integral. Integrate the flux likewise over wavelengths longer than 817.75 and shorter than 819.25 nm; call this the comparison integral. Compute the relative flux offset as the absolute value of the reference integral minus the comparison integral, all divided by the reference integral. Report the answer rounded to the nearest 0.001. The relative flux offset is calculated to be 0.022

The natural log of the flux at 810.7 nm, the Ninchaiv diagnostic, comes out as 3.76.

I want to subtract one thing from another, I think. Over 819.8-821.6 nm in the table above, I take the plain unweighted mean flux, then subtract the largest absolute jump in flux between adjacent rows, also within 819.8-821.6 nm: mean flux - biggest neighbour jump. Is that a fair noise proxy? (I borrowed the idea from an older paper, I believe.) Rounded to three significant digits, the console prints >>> 39.6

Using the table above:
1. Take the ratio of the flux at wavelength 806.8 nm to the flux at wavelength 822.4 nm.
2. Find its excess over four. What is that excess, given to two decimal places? -3.00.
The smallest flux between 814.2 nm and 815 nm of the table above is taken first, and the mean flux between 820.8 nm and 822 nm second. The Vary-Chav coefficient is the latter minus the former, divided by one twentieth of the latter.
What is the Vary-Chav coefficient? -0.2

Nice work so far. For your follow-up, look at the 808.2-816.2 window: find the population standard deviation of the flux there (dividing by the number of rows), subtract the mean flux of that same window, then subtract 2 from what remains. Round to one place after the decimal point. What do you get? -44.8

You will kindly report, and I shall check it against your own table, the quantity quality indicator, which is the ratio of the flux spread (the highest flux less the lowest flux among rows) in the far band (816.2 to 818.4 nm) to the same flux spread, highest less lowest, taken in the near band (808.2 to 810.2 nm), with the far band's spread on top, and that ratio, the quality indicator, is 2.6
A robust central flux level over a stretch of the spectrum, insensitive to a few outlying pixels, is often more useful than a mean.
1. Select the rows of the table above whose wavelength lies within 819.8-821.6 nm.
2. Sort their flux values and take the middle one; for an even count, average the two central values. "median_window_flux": 44.4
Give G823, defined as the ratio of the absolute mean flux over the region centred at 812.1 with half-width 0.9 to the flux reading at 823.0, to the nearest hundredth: 0.93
